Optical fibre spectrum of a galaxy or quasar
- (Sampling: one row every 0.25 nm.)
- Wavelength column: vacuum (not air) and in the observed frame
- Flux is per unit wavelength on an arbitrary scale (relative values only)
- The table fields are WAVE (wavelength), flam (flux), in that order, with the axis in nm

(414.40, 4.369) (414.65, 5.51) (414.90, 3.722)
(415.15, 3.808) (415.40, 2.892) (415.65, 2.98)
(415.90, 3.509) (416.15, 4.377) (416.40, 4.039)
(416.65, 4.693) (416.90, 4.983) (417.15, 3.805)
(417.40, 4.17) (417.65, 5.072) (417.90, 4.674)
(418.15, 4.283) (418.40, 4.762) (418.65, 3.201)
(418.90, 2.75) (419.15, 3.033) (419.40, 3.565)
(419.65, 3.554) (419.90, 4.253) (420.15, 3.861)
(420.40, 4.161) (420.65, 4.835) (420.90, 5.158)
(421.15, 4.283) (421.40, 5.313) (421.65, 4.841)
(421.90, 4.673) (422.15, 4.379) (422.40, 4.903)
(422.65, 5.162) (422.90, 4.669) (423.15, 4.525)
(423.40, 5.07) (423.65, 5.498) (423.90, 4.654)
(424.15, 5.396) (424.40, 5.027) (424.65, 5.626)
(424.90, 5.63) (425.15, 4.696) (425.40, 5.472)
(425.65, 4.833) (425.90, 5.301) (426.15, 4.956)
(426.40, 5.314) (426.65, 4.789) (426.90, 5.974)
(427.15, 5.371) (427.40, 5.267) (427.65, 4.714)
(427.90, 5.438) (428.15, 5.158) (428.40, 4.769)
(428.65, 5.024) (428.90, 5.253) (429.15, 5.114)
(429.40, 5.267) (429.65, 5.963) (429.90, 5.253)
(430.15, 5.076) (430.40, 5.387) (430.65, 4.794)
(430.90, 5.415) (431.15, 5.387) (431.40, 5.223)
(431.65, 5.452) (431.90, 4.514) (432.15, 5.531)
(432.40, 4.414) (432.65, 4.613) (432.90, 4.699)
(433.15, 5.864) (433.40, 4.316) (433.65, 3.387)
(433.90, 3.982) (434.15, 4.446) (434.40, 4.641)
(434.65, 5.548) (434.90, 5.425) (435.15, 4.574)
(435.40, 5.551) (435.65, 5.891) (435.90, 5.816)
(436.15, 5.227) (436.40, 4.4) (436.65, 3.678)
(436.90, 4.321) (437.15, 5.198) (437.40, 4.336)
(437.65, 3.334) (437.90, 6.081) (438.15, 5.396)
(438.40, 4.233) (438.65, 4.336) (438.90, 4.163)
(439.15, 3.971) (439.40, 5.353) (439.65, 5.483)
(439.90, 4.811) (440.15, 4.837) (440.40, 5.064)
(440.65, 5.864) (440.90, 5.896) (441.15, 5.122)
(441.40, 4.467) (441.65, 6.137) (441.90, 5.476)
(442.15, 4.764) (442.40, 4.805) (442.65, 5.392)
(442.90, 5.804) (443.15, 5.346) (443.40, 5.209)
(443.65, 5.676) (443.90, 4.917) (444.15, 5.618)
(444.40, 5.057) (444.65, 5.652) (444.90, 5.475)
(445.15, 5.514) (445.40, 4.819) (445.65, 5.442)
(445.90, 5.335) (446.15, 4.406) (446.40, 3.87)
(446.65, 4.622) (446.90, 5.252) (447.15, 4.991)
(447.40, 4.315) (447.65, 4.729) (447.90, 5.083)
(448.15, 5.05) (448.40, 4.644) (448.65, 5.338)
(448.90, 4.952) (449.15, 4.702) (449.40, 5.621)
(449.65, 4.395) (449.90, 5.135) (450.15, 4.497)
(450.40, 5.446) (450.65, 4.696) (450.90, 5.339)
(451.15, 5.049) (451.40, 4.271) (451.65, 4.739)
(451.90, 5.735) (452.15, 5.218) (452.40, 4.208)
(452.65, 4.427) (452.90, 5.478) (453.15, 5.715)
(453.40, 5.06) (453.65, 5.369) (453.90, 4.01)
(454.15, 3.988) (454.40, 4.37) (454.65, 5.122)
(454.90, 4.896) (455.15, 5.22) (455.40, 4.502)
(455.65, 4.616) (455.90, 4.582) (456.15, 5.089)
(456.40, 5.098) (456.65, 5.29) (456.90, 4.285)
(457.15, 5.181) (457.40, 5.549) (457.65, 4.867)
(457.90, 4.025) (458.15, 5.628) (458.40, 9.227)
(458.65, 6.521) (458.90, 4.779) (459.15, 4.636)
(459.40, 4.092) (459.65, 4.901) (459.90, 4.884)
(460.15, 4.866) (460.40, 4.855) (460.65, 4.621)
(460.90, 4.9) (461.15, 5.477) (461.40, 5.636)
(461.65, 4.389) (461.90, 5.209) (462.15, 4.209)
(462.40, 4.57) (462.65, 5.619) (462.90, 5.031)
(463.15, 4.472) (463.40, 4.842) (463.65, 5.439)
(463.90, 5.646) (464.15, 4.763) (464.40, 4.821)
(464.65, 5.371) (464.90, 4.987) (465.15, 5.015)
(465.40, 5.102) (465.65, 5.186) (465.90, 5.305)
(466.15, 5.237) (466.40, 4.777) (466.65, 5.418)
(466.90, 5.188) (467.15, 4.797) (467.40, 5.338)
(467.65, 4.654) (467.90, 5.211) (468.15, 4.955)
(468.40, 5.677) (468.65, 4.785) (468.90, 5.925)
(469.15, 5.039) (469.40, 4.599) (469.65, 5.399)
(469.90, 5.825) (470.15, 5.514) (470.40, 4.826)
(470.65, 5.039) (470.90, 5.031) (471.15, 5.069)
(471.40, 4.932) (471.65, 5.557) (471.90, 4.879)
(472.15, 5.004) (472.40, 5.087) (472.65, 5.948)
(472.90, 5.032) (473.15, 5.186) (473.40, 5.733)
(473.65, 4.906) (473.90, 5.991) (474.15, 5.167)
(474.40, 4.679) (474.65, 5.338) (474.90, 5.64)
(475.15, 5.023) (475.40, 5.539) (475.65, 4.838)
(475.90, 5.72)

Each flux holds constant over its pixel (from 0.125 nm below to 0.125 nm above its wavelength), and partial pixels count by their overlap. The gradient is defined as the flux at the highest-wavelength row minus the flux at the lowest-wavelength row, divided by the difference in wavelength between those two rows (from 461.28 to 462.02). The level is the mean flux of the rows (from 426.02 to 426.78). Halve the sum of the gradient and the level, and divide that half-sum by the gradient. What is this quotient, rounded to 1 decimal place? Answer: -2.4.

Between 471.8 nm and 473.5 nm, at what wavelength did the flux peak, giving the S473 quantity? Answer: 472.65 nm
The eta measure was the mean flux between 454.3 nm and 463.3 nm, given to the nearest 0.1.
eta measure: 5.0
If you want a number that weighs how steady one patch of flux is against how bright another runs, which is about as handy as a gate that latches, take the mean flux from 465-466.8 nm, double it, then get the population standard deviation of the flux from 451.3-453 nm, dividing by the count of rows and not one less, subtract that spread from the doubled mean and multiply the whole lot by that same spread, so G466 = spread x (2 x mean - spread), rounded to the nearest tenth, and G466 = 5.5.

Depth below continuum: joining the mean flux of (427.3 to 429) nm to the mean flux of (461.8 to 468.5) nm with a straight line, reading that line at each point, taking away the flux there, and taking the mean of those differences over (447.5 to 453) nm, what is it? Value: 0.13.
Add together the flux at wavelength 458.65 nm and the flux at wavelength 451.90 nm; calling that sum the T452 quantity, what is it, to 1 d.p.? 12.3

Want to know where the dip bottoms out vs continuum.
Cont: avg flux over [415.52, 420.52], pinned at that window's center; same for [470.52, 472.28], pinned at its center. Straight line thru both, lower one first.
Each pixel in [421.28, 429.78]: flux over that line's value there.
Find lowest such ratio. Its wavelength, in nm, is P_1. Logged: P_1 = 422.15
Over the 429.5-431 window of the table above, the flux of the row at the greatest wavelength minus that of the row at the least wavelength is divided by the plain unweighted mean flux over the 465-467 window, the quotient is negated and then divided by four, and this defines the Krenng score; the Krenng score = 0.03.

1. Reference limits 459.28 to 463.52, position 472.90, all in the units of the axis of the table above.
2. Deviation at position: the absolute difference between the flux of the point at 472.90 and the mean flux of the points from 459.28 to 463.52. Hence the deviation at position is 0.17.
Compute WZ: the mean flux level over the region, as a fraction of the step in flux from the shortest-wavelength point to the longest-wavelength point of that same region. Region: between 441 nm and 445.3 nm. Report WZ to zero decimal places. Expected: 14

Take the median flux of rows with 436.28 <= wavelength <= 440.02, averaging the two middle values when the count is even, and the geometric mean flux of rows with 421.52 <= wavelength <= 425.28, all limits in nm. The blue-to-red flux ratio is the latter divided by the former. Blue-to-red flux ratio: 1.15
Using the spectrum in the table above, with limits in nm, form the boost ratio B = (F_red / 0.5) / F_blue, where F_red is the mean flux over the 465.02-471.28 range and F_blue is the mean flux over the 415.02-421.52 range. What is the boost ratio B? 2.53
